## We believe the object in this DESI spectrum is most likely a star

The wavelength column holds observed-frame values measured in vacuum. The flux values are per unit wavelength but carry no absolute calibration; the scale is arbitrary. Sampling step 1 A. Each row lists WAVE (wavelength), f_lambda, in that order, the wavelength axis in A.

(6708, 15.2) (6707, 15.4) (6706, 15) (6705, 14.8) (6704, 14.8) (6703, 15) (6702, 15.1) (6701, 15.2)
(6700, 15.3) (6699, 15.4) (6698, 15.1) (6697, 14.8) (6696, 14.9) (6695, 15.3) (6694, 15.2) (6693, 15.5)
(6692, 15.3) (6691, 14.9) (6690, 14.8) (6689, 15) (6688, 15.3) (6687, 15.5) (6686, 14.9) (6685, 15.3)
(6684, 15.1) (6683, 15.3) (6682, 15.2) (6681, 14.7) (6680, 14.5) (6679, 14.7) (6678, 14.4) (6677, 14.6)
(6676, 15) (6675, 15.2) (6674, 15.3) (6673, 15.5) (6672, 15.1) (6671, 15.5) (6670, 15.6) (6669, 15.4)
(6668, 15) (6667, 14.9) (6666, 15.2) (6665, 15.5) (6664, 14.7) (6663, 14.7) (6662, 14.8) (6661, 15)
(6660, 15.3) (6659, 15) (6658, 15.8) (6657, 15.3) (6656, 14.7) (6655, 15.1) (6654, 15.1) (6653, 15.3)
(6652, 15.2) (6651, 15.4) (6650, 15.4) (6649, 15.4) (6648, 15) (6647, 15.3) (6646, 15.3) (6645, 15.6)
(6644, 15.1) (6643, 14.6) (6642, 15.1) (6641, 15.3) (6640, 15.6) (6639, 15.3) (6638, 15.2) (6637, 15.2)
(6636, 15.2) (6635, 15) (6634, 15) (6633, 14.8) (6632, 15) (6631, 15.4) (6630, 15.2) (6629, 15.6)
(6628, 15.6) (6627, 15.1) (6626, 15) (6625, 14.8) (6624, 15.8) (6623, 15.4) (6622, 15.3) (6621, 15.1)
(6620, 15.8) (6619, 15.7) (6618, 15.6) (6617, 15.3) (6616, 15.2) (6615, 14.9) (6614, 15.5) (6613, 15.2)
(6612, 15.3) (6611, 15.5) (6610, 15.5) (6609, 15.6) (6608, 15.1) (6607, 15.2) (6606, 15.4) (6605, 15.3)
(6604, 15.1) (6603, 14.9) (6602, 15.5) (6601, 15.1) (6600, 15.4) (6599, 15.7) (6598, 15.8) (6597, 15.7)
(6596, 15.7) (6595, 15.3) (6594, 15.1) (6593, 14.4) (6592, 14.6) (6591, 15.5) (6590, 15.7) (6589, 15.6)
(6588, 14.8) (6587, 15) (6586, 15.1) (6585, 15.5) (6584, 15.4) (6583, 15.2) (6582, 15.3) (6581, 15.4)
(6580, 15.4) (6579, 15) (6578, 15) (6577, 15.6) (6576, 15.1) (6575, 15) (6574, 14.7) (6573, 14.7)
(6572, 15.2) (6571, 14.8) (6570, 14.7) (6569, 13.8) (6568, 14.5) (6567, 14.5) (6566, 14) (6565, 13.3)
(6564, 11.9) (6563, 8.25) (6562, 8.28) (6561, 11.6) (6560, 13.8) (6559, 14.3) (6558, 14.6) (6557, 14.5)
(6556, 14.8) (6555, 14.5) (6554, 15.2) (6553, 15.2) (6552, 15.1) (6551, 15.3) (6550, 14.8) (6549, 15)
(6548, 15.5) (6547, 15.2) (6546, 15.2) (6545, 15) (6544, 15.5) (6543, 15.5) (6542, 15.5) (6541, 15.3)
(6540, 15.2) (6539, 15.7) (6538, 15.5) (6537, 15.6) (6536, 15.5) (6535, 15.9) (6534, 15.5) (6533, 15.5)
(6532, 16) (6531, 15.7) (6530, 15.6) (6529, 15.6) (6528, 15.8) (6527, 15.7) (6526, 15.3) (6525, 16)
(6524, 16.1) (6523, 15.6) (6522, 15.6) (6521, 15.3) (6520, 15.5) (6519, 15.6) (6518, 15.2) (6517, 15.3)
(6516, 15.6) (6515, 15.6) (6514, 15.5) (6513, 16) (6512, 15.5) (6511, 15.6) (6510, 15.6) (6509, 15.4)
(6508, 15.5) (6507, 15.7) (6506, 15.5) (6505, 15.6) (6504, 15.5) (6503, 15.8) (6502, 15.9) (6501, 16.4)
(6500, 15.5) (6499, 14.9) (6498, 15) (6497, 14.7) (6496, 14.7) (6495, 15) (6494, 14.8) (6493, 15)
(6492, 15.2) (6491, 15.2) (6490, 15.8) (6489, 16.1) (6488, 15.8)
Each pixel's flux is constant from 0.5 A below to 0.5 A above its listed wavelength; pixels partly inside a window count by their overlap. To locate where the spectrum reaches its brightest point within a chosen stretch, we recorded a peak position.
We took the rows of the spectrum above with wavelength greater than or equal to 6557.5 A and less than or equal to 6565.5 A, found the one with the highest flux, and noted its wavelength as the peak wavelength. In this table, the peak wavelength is 6558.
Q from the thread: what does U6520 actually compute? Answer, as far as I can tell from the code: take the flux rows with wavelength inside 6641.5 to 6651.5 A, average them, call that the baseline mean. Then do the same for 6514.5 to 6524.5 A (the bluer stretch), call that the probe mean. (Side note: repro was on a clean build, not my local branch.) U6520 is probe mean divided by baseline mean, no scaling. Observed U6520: 1.02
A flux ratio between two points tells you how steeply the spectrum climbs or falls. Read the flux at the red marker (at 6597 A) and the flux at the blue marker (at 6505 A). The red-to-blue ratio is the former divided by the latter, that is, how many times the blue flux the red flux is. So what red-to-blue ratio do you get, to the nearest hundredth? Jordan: 1.01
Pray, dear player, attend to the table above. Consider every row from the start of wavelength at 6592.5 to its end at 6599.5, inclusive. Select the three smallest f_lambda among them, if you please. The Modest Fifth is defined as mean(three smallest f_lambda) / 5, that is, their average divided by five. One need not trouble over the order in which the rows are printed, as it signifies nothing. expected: 2.99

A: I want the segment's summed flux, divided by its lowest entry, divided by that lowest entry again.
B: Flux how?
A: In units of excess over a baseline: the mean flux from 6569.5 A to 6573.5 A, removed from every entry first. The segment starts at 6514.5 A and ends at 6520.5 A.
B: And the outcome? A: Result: 30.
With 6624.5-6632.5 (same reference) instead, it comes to 1160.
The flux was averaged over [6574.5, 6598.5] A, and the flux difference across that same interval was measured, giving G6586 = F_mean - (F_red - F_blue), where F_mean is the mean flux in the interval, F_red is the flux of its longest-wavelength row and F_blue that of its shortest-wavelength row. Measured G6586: 14.5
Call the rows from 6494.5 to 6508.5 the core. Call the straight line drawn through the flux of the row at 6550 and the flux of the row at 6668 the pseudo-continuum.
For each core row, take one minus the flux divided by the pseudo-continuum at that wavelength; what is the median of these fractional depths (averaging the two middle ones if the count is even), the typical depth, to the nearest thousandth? -0.053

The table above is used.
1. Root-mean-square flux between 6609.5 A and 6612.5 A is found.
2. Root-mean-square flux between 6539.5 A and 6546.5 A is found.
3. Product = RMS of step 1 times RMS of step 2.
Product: 236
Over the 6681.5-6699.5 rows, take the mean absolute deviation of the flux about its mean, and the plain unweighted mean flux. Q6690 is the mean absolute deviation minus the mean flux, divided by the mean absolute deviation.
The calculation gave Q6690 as -77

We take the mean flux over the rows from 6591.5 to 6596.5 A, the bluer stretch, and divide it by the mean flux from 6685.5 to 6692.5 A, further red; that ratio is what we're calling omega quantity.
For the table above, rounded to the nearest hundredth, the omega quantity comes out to 0.99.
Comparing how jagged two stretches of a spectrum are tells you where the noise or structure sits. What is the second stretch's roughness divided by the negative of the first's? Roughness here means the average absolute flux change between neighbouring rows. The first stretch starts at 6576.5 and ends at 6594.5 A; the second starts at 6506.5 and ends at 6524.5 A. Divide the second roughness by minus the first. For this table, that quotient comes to -0.71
